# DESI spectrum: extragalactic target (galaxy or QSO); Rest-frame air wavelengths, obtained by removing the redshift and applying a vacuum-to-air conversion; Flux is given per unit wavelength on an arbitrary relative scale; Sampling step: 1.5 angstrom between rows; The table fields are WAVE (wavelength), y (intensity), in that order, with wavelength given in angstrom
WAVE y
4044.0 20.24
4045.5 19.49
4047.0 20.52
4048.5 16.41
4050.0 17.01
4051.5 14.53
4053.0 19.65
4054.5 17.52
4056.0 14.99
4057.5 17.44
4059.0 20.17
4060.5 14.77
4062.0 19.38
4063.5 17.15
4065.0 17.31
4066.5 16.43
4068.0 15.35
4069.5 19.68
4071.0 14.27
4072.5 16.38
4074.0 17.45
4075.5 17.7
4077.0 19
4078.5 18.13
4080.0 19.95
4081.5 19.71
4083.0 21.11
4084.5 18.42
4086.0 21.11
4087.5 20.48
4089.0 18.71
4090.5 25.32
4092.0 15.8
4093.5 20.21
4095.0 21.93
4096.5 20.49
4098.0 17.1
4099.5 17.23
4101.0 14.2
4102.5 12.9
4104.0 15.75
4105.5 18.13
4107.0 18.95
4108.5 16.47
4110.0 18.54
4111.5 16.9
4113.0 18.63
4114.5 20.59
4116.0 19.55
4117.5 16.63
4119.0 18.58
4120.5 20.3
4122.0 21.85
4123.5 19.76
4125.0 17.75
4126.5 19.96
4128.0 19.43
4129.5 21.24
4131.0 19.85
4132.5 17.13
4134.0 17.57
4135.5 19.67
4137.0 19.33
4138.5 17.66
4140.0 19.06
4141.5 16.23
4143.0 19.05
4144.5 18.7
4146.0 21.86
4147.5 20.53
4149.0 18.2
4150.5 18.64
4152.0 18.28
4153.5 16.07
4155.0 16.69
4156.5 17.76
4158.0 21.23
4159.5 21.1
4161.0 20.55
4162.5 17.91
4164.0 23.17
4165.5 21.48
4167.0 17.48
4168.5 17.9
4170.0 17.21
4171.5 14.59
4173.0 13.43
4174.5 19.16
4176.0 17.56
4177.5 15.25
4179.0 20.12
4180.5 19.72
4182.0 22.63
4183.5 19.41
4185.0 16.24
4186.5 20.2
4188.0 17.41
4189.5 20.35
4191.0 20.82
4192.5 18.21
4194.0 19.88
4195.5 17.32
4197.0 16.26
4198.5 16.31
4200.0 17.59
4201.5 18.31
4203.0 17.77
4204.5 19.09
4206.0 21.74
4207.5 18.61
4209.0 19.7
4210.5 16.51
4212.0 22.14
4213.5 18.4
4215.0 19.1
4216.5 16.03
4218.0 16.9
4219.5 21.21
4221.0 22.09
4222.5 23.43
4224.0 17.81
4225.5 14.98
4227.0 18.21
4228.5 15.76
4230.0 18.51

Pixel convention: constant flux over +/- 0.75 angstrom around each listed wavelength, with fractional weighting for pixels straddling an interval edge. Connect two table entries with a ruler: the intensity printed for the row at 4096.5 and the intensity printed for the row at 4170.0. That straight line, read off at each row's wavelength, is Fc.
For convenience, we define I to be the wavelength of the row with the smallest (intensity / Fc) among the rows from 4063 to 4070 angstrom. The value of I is 4068.0 angstrom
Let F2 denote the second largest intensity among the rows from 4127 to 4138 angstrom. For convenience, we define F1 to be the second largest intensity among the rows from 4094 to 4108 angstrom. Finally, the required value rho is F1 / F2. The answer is 1.03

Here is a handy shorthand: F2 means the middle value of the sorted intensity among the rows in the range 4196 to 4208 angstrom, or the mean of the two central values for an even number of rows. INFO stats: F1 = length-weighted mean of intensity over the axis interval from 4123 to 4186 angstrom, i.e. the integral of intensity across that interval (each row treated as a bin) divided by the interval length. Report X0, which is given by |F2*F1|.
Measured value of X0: 338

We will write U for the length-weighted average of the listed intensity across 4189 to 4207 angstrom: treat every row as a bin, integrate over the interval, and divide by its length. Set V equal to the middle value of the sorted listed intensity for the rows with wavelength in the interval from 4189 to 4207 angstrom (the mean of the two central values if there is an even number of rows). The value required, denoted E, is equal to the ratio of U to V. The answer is 1.02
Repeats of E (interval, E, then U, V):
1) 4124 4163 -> 1.00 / 18.91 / 18.9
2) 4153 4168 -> 1.01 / 19.37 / 19.2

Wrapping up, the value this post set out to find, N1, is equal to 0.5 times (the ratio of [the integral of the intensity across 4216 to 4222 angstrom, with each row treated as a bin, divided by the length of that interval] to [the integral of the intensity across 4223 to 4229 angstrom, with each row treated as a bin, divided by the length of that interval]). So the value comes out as 0.57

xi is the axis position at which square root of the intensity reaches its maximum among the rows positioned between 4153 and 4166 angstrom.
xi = 4164.0 angstrom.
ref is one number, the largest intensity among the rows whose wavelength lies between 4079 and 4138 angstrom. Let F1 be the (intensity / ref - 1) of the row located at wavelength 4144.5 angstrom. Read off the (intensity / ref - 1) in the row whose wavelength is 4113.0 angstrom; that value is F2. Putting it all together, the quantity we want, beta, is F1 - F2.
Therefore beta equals 0.00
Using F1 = -0.26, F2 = -0.26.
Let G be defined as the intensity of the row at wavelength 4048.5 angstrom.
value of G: 16.41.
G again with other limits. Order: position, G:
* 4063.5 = 17.15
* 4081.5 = 19.71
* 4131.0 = 19.85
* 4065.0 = 17.31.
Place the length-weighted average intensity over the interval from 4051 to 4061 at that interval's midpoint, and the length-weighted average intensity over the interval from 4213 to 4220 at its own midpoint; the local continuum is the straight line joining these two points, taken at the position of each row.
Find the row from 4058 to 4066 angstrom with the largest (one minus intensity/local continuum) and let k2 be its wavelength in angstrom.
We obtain 4060.5 angstrom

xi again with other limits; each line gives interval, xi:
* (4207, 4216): 4212.0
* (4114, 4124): 4122.0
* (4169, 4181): 4179.0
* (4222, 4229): 4222.5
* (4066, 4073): 4069.5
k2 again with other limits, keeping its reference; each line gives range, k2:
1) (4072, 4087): 4072.5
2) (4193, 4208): 4197.0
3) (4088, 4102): 4101.0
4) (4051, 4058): 4051.5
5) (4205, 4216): 4210.5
